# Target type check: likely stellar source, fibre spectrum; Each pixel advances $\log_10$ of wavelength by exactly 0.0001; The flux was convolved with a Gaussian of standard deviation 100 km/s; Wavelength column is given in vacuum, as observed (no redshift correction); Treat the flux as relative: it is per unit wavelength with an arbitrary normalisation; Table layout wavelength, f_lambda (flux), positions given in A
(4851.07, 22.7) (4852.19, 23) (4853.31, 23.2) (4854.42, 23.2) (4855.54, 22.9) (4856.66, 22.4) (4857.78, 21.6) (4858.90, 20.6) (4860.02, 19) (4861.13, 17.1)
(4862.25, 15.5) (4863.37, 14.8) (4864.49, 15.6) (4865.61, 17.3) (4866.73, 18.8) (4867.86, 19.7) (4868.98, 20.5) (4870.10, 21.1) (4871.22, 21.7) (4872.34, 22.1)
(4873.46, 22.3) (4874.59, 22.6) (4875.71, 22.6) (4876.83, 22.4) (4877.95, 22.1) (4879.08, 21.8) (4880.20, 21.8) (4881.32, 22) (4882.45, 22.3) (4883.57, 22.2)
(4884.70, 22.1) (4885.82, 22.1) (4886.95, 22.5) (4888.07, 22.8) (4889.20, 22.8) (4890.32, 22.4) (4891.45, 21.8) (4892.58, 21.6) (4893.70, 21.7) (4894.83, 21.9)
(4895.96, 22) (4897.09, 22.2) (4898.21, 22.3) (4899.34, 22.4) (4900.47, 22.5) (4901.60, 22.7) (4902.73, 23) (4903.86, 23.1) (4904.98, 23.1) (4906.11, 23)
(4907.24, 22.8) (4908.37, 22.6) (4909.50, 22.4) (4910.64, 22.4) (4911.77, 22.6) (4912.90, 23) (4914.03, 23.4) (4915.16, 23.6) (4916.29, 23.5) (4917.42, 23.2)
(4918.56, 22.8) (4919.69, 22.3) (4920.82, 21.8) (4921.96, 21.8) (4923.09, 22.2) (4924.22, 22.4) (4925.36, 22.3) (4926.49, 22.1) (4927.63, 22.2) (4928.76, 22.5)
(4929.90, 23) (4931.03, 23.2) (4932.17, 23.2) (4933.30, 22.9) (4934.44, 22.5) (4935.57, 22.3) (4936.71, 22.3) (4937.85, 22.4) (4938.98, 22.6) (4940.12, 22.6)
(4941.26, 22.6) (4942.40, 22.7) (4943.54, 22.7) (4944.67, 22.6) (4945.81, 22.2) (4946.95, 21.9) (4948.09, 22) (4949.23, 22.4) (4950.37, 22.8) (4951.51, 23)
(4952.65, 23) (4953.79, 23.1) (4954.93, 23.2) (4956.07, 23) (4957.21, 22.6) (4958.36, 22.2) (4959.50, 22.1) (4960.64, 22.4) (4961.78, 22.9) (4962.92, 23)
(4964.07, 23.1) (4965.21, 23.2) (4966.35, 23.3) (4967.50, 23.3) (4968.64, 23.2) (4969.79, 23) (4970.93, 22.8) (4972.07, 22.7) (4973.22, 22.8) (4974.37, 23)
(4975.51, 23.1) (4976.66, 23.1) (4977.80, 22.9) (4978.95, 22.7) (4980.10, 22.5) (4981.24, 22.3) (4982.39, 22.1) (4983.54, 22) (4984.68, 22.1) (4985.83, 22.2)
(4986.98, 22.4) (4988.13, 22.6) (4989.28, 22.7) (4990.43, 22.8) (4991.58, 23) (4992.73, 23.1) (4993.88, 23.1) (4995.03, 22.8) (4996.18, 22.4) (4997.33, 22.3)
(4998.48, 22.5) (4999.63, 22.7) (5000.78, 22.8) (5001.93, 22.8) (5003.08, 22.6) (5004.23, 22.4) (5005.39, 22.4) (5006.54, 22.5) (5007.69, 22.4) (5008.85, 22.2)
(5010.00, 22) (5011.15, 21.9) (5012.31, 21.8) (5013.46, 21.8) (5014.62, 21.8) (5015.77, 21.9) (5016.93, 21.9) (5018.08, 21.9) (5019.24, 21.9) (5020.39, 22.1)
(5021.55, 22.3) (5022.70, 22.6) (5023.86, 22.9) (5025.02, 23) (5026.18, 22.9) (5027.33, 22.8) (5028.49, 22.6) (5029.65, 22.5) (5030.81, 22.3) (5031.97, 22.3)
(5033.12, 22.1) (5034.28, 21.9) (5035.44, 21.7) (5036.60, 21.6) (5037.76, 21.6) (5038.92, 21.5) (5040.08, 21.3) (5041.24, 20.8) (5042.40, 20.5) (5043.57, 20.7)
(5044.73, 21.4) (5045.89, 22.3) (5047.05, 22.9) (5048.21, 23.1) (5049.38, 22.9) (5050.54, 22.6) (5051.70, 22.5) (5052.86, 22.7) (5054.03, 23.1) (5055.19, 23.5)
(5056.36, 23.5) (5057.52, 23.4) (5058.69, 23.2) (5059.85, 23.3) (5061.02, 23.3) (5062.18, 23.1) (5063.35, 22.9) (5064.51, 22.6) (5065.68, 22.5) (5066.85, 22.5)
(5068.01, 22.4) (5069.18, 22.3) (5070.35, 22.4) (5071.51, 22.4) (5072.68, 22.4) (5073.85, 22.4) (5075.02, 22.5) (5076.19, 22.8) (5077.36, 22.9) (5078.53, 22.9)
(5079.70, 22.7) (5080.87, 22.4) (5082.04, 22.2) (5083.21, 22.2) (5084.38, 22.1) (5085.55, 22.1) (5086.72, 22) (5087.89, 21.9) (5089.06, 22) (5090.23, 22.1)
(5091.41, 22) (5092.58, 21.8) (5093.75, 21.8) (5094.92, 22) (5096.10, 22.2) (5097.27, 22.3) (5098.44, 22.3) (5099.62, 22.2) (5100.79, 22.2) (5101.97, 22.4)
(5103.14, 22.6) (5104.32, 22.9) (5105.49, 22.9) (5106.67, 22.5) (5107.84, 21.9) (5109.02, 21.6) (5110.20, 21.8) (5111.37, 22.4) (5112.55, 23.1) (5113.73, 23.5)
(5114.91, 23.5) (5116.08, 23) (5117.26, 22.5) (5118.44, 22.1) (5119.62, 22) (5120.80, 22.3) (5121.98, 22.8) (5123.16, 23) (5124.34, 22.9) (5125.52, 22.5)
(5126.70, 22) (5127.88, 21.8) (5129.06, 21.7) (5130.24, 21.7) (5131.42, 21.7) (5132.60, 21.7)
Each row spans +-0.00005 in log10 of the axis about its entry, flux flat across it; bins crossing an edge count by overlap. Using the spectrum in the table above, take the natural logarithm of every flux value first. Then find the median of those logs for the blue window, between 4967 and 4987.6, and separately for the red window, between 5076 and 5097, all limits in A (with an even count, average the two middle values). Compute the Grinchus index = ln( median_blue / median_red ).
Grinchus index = 0.009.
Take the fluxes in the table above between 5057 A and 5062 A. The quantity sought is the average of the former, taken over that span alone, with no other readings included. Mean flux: 23.3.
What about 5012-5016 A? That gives 21.8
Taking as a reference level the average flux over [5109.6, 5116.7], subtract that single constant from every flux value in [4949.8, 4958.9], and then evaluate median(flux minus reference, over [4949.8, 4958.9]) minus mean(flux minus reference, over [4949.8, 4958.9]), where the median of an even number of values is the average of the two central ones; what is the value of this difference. 0.14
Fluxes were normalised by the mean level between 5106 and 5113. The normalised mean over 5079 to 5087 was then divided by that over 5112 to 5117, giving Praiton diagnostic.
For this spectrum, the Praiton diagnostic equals 0.96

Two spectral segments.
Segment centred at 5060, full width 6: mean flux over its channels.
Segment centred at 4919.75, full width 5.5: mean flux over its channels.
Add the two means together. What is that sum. 45.6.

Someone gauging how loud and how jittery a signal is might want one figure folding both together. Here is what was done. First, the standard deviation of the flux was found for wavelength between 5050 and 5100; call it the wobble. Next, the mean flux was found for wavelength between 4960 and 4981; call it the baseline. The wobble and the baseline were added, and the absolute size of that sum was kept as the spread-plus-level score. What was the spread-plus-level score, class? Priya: 23.4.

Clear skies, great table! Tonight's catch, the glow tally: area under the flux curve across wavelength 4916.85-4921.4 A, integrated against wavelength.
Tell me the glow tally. 102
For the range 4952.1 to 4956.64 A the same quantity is 105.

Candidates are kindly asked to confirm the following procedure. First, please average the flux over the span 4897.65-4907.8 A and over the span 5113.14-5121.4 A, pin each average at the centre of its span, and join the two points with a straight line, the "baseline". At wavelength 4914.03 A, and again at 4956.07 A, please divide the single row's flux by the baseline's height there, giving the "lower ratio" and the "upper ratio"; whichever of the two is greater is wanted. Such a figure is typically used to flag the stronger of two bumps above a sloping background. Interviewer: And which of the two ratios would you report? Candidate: 1.03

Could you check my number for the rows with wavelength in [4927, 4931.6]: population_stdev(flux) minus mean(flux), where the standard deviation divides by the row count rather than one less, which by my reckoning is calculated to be -22.3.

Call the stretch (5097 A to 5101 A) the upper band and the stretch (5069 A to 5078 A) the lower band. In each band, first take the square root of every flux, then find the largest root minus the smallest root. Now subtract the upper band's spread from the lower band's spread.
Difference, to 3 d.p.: 0.053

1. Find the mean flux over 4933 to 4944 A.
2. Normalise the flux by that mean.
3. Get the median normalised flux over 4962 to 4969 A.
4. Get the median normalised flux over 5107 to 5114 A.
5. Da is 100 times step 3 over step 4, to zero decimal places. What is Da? 105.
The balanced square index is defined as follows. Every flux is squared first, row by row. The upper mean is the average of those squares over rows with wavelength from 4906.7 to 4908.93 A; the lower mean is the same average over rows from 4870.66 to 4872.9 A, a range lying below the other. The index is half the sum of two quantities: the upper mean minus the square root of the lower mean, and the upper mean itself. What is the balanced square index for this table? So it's 504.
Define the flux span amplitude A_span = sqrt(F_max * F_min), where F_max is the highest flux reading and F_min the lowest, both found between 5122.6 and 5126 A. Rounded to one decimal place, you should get 22.7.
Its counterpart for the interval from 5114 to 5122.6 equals 22.7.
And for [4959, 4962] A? 22.5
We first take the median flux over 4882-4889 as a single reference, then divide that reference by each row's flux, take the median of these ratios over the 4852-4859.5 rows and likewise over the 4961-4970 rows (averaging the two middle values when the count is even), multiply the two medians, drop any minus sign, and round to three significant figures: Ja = 0.934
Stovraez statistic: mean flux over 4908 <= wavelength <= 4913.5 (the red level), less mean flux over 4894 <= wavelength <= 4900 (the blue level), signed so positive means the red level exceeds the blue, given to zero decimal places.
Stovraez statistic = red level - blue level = 0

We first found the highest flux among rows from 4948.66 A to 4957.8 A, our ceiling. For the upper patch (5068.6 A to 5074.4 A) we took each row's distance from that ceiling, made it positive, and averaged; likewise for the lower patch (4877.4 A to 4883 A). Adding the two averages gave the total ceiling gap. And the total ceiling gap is 2.0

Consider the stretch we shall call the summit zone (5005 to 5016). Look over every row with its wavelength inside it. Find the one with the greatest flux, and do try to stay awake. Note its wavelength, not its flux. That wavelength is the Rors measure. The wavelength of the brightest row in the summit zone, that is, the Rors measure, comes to 5006.54 A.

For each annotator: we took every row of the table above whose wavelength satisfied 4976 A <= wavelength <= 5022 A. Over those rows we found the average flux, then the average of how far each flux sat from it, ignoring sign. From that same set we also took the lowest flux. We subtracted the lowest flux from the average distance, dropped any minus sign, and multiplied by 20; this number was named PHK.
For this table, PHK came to 429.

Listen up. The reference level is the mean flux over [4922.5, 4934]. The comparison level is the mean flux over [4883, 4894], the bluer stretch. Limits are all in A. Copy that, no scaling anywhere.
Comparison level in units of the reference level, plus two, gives 2.98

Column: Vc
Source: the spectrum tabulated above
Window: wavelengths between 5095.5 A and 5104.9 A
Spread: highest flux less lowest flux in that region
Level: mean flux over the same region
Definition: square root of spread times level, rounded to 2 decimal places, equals 3.96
